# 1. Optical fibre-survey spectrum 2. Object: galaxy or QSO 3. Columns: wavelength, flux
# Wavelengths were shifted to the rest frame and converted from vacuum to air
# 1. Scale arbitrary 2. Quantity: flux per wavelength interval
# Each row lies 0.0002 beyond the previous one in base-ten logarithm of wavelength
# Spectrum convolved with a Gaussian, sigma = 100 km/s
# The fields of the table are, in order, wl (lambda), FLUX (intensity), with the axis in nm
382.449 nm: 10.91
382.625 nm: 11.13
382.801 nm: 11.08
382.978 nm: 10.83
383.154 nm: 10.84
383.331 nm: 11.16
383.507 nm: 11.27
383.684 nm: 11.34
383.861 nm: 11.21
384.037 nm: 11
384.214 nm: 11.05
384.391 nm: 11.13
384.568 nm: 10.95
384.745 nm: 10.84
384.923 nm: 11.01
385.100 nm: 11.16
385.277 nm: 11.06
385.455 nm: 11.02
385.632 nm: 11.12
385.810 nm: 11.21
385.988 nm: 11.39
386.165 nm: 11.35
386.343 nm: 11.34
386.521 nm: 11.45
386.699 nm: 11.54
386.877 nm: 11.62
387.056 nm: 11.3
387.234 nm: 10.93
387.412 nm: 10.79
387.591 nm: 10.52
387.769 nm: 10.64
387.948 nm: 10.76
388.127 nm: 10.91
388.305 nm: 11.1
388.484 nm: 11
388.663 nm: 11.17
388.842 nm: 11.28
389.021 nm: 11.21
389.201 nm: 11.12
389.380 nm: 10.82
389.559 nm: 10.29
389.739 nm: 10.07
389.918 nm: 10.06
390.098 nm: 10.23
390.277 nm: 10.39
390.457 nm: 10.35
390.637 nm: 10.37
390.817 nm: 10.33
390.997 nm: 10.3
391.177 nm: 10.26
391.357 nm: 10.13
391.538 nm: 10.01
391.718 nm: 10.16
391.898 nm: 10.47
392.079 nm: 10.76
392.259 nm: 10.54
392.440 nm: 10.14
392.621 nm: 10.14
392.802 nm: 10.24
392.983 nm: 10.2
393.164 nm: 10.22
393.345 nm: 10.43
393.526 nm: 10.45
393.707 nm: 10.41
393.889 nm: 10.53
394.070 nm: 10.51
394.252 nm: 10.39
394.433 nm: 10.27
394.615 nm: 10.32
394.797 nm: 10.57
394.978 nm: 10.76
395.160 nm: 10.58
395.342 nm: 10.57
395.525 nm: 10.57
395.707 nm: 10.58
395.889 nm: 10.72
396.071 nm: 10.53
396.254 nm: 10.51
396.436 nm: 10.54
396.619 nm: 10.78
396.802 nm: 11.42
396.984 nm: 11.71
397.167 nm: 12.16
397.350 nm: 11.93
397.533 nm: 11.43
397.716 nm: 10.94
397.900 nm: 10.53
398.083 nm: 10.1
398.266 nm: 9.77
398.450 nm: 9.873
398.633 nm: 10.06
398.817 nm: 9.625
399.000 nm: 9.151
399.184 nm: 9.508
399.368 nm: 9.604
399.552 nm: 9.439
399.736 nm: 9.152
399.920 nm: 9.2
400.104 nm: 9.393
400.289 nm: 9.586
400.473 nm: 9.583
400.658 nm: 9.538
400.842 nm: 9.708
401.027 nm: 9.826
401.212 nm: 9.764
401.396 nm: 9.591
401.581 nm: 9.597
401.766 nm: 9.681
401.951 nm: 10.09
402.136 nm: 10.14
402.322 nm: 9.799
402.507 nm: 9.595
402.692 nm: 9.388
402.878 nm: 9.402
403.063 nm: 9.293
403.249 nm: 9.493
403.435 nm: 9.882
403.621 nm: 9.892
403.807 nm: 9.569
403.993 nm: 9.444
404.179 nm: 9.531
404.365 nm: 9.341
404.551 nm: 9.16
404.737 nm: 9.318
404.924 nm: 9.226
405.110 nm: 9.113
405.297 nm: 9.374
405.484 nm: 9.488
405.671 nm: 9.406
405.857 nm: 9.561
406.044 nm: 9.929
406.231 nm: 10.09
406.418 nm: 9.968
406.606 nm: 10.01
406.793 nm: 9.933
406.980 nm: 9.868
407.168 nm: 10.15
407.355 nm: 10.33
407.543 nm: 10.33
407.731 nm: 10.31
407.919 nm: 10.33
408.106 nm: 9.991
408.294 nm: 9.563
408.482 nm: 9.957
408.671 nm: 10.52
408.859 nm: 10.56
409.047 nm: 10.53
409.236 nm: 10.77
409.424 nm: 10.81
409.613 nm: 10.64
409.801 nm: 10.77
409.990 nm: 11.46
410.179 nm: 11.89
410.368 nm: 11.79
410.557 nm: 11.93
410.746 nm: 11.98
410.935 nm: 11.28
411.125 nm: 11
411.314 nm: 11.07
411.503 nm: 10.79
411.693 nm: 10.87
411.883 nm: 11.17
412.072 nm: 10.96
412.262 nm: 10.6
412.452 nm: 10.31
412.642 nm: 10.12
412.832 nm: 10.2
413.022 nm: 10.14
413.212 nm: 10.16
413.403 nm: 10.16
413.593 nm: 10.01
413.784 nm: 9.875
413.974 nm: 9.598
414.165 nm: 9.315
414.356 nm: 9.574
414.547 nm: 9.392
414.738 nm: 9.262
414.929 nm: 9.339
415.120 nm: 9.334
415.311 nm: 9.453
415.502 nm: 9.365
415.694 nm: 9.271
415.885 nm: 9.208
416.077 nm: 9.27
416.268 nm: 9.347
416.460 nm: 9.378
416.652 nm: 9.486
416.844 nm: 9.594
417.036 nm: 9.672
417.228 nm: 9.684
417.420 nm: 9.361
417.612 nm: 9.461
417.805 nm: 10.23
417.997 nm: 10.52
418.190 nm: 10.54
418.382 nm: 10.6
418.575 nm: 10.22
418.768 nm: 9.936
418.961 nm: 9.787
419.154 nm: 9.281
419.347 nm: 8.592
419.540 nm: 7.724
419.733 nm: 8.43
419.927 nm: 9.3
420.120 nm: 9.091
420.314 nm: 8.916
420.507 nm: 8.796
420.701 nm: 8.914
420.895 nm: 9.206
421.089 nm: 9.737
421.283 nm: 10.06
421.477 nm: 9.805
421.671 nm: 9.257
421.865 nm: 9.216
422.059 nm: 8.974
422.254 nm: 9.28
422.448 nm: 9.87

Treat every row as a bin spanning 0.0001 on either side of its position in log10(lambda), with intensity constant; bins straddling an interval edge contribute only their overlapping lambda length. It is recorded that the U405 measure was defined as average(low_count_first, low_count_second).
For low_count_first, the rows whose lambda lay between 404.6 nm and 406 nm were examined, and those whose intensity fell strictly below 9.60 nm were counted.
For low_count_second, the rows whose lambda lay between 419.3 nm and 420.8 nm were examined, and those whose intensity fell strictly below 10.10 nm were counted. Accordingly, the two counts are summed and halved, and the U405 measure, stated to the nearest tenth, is 7.5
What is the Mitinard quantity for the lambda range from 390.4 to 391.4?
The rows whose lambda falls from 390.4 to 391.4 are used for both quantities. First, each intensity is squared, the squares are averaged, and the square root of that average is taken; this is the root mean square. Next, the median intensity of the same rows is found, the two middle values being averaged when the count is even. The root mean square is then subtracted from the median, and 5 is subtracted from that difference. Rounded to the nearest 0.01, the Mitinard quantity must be -4.98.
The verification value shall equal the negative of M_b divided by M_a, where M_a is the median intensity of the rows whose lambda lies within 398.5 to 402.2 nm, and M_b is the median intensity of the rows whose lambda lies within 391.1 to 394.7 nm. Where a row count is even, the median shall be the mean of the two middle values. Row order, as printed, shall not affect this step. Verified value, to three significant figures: -1.07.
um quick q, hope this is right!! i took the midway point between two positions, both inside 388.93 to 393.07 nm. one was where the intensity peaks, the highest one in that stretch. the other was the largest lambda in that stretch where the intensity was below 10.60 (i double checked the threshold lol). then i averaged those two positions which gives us 391.00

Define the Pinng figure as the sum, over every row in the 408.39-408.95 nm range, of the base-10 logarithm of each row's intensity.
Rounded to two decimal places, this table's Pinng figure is 3.04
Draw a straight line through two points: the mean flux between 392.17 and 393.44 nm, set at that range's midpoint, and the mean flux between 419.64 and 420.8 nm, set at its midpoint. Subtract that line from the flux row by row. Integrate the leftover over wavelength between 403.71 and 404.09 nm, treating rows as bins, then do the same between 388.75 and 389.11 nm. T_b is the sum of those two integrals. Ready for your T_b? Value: 0.20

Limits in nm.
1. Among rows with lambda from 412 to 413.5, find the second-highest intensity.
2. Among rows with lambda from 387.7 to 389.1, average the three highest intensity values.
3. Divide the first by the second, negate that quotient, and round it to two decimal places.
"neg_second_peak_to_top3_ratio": -0.94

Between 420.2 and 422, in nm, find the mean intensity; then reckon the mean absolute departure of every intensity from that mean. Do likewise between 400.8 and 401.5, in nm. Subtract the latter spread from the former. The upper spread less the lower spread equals 0.29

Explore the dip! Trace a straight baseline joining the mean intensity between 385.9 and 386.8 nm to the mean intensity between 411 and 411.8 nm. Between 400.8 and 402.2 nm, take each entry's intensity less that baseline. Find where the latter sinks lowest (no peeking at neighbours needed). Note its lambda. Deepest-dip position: 401.396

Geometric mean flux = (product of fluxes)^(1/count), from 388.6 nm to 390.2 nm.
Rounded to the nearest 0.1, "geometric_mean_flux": 10.7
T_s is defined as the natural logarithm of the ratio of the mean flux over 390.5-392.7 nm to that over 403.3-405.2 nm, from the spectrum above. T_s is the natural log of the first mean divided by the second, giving 0.086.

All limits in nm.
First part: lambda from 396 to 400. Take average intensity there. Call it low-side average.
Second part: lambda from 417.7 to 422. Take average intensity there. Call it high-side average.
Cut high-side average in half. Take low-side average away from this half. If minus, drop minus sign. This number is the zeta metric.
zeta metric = 5.63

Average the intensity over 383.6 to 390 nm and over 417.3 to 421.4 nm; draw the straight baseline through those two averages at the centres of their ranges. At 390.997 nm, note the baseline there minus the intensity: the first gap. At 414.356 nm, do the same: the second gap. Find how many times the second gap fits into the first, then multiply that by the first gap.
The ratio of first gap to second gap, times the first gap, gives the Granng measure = 2.1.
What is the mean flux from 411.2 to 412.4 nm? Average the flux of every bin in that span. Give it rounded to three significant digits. 10.9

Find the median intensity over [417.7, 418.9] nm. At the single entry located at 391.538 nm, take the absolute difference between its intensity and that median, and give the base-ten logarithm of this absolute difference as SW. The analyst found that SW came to -0.44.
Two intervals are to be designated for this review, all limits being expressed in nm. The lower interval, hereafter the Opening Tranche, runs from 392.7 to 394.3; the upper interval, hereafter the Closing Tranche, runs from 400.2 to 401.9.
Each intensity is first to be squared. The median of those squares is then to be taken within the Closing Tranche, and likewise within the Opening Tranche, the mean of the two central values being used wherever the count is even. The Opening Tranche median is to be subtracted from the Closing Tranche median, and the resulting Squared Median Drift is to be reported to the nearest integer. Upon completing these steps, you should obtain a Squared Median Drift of -16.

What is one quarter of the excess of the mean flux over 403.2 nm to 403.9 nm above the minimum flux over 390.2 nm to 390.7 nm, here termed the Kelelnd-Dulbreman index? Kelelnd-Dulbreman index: -0.16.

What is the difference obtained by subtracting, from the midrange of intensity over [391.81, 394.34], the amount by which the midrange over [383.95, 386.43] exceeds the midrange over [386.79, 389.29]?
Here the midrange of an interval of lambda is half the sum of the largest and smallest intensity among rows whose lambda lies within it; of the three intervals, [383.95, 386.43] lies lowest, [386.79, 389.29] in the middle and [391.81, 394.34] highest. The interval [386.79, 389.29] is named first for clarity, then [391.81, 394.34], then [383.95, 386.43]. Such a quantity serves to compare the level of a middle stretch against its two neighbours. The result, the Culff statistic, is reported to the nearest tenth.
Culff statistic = 10.4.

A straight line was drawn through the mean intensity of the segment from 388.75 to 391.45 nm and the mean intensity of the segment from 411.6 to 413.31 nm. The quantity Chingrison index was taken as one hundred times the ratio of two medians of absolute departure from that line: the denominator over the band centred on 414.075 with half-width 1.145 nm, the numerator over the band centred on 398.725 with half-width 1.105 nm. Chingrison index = 86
